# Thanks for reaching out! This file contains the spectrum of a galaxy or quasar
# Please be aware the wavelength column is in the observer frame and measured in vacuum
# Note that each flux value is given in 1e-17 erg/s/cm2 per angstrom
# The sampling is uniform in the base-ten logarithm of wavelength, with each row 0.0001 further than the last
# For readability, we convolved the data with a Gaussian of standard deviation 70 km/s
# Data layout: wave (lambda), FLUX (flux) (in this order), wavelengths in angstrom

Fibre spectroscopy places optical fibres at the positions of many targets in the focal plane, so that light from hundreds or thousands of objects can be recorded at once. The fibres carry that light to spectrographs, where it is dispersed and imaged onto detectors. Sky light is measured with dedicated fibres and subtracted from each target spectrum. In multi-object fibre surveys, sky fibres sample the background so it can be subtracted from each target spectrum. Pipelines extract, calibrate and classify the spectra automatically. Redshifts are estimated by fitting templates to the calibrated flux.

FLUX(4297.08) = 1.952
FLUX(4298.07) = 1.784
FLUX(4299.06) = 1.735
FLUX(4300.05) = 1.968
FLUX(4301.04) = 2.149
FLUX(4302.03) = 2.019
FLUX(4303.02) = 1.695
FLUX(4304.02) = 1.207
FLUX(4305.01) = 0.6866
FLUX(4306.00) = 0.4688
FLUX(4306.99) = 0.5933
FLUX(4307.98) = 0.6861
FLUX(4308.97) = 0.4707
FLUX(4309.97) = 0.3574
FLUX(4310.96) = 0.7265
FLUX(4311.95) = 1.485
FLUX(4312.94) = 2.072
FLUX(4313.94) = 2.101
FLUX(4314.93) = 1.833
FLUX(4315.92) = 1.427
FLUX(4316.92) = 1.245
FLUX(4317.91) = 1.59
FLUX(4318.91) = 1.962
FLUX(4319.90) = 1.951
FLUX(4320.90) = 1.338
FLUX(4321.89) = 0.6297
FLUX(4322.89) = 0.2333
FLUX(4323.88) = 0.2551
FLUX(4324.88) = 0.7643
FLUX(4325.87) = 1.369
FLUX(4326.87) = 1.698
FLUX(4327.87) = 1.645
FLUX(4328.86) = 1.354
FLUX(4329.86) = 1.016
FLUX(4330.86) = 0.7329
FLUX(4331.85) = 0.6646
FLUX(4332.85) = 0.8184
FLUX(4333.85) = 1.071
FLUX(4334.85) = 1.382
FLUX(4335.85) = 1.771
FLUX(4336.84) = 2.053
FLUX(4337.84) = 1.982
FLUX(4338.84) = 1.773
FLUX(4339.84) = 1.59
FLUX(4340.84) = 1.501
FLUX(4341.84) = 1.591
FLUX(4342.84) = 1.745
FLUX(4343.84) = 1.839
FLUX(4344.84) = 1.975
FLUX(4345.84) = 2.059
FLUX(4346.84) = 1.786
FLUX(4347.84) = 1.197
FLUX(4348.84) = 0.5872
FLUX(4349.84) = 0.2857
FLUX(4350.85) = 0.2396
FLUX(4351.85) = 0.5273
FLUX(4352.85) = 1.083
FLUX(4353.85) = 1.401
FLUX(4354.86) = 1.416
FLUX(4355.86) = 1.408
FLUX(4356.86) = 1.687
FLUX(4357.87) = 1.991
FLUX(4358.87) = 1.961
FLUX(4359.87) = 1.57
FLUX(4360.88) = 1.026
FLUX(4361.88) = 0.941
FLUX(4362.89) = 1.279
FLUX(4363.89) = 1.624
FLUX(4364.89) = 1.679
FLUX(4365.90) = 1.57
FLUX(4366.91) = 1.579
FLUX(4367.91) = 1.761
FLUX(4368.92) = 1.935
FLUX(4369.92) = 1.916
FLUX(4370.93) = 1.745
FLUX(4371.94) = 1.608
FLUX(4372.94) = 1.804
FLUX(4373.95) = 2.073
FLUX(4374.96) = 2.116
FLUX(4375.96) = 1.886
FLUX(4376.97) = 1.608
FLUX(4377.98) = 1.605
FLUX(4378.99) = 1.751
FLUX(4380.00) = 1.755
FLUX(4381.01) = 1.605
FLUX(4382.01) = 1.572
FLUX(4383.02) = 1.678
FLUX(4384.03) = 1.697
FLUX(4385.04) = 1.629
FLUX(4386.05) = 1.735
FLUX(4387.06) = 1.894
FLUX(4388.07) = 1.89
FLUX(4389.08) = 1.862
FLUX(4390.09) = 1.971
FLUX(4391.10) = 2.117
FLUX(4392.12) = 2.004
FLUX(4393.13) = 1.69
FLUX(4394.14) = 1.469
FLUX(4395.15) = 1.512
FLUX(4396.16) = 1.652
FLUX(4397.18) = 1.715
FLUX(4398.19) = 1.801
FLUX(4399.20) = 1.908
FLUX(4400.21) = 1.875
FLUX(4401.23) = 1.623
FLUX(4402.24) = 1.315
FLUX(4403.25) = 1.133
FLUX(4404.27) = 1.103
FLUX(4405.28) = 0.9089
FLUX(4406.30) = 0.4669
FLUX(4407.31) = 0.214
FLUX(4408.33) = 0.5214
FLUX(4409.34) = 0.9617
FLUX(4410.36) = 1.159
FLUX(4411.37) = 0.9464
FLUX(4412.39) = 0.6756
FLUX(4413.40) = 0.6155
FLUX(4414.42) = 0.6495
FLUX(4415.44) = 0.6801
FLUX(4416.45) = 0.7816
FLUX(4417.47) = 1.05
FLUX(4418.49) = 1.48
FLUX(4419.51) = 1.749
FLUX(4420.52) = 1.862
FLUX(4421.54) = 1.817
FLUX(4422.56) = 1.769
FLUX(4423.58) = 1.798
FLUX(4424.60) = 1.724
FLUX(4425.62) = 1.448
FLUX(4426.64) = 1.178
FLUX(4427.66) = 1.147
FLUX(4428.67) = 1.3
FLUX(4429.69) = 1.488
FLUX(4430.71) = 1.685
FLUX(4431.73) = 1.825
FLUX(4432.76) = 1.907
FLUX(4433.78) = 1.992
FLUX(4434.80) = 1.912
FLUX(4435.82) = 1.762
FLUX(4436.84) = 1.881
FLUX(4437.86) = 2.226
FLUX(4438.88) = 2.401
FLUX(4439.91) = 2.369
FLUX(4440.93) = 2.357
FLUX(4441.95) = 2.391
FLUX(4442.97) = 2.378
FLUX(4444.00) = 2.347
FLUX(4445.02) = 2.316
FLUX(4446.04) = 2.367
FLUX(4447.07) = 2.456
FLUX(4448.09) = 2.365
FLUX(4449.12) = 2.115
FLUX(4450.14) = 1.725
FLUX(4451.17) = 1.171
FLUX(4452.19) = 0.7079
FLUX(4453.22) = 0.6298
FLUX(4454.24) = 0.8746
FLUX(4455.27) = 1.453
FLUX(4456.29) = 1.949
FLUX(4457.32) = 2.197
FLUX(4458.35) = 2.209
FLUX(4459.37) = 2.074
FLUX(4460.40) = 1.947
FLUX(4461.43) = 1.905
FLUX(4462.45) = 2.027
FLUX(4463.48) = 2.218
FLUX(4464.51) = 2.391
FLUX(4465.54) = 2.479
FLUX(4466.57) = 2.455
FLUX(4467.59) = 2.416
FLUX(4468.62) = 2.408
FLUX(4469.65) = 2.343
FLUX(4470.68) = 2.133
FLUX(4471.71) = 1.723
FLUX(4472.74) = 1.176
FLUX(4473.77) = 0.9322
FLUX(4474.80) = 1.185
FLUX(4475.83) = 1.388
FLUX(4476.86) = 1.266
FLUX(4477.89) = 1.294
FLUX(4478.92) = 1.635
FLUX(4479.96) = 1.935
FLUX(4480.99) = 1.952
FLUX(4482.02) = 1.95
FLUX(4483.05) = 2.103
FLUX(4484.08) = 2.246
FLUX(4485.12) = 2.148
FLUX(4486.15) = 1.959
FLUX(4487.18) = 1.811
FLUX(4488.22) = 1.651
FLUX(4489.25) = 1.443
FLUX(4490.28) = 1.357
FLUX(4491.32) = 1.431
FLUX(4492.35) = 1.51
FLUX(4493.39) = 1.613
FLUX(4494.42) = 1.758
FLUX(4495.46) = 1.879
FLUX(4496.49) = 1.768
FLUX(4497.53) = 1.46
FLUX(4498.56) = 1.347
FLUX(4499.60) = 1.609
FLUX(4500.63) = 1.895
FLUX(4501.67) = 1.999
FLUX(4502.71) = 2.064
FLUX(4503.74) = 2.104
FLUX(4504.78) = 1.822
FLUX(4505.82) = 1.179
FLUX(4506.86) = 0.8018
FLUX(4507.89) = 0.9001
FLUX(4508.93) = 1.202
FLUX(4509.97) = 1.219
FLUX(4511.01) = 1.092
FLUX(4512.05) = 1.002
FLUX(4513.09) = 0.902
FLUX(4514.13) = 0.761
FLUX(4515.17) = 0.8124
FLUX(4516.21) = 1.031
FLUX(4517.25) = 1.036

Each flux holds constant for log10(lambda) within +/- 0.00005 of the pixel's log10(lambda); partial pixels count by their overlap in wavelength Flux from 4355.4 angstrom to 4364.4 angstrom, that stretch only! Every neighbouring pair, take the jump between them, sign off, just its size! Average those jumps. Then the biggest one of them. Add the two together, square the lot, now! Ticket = 0.7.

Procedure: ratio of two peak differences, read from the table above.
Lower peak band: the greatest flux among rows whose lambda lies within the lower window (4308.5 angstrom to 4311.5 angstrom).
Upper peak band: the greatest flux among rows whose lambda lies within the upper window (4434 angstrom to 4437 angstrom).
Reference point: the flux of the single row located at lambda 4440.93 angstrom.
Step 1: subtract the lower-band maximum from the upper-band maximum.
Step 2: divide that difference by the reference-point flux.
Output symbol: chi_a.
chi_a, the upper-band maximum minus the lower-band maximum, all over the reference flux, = 0.50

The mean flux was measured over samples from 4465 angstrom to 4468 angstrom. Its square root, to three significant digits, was 1.57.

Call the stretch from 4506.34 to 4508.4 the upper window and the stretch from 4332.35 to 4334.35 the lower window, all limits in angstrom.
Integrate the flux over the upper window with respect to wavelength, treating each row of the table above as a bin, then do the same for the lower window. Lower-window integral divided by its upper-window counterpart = 1.07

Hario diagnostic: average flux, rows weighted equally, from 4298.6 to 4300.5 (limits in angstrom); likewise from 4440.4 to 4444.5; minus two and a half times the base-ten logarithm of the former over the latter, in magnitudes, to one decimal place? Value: 0.3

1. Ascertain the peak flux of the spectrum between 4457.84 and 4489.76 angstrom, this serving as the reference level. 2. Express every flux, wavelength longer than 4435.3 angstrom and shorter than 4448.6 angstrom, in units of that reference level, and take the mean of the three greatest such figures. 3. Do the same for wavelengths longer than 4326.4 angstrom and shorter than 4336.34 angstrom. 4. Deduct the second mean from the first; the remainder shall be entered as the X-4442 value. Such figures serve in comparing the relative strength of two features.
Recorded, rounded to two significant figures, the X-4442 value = 0.29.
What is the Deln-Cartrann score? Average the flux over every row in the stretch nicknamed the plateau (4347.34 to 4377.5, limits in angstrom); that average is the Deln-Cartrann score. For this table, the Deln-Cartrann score 1.45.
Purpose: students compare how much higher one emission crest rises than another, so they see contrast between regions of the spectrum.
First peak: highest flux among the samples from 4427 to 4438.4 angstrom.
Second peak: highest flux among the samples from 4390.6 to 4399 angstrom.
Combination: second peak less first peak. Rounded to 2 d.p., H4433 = -0.11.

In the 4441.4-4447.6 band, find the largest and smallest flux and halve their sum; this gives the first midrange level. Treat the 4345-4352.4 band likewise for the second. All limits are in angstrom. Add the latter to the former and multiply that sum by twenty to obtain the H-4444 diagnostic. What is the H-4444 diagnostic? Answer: 71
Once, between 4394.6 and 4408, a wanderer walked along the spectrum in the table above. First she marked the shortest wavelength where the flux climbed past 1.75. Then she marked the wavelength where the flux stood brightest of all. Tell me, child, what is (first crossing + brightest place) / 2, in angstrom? 4398.7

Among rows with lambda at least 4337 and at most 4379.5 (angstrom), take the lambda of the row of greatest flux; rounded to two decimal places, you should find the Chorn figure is 4374.96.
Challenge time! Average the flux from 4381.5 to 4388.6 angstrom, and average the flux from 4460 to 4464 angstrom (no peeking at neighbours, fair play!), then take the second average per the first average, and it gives 1.2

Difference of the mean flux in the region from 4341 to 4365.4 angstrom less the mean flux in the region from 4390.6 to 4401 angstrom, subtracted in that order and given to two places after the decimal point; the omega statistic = -0.40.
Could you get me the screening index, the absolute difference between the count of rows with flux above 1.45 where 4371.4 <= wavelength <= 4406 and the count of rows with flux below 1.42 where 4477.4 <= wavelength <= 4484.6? 29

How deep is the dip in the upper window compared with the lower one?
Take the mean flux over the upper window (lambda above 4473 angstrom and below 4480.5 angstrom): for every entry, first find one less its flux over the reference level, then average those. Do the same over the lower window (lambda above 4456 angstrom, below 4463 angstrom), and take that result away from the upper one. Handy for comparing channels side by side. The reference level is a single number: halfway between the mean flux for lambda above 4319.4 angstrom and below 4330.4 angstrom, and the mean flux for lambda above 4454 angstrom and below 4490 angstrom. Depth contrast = 0.45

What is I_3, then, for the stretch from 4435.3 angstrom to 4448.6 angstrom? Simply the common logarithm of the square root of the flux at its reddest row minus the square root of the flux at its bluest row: -0.7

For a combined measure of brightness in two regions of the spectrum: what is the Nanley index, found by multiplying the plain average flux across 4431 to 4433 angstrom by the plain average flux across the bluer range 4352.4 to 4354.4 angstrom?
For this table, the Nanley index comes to 2.3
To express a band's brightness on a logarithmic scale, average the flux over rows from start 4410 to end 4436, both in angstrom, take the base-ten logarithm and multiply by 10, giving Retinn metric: 1.5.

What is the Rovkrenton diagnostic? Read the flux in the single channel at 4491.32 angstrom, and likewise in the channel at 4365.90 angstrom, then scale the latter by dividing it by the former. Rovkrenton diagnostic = 1.1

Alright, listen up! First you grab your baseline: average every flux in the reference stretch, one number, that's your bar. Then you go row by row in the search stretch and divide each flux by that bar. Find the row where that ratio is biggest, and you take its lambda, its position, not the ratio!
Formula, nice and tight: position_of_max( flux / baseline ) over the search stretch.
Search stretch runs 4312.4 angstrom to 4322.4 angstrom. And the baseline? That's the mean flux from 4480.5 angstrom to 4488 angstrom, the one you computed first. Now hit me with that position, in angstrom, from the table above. 4313.94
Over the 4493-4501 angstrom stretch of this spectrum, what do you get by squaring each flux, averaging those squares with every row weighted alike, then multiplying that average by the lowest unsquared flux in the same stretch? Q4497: 3.8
